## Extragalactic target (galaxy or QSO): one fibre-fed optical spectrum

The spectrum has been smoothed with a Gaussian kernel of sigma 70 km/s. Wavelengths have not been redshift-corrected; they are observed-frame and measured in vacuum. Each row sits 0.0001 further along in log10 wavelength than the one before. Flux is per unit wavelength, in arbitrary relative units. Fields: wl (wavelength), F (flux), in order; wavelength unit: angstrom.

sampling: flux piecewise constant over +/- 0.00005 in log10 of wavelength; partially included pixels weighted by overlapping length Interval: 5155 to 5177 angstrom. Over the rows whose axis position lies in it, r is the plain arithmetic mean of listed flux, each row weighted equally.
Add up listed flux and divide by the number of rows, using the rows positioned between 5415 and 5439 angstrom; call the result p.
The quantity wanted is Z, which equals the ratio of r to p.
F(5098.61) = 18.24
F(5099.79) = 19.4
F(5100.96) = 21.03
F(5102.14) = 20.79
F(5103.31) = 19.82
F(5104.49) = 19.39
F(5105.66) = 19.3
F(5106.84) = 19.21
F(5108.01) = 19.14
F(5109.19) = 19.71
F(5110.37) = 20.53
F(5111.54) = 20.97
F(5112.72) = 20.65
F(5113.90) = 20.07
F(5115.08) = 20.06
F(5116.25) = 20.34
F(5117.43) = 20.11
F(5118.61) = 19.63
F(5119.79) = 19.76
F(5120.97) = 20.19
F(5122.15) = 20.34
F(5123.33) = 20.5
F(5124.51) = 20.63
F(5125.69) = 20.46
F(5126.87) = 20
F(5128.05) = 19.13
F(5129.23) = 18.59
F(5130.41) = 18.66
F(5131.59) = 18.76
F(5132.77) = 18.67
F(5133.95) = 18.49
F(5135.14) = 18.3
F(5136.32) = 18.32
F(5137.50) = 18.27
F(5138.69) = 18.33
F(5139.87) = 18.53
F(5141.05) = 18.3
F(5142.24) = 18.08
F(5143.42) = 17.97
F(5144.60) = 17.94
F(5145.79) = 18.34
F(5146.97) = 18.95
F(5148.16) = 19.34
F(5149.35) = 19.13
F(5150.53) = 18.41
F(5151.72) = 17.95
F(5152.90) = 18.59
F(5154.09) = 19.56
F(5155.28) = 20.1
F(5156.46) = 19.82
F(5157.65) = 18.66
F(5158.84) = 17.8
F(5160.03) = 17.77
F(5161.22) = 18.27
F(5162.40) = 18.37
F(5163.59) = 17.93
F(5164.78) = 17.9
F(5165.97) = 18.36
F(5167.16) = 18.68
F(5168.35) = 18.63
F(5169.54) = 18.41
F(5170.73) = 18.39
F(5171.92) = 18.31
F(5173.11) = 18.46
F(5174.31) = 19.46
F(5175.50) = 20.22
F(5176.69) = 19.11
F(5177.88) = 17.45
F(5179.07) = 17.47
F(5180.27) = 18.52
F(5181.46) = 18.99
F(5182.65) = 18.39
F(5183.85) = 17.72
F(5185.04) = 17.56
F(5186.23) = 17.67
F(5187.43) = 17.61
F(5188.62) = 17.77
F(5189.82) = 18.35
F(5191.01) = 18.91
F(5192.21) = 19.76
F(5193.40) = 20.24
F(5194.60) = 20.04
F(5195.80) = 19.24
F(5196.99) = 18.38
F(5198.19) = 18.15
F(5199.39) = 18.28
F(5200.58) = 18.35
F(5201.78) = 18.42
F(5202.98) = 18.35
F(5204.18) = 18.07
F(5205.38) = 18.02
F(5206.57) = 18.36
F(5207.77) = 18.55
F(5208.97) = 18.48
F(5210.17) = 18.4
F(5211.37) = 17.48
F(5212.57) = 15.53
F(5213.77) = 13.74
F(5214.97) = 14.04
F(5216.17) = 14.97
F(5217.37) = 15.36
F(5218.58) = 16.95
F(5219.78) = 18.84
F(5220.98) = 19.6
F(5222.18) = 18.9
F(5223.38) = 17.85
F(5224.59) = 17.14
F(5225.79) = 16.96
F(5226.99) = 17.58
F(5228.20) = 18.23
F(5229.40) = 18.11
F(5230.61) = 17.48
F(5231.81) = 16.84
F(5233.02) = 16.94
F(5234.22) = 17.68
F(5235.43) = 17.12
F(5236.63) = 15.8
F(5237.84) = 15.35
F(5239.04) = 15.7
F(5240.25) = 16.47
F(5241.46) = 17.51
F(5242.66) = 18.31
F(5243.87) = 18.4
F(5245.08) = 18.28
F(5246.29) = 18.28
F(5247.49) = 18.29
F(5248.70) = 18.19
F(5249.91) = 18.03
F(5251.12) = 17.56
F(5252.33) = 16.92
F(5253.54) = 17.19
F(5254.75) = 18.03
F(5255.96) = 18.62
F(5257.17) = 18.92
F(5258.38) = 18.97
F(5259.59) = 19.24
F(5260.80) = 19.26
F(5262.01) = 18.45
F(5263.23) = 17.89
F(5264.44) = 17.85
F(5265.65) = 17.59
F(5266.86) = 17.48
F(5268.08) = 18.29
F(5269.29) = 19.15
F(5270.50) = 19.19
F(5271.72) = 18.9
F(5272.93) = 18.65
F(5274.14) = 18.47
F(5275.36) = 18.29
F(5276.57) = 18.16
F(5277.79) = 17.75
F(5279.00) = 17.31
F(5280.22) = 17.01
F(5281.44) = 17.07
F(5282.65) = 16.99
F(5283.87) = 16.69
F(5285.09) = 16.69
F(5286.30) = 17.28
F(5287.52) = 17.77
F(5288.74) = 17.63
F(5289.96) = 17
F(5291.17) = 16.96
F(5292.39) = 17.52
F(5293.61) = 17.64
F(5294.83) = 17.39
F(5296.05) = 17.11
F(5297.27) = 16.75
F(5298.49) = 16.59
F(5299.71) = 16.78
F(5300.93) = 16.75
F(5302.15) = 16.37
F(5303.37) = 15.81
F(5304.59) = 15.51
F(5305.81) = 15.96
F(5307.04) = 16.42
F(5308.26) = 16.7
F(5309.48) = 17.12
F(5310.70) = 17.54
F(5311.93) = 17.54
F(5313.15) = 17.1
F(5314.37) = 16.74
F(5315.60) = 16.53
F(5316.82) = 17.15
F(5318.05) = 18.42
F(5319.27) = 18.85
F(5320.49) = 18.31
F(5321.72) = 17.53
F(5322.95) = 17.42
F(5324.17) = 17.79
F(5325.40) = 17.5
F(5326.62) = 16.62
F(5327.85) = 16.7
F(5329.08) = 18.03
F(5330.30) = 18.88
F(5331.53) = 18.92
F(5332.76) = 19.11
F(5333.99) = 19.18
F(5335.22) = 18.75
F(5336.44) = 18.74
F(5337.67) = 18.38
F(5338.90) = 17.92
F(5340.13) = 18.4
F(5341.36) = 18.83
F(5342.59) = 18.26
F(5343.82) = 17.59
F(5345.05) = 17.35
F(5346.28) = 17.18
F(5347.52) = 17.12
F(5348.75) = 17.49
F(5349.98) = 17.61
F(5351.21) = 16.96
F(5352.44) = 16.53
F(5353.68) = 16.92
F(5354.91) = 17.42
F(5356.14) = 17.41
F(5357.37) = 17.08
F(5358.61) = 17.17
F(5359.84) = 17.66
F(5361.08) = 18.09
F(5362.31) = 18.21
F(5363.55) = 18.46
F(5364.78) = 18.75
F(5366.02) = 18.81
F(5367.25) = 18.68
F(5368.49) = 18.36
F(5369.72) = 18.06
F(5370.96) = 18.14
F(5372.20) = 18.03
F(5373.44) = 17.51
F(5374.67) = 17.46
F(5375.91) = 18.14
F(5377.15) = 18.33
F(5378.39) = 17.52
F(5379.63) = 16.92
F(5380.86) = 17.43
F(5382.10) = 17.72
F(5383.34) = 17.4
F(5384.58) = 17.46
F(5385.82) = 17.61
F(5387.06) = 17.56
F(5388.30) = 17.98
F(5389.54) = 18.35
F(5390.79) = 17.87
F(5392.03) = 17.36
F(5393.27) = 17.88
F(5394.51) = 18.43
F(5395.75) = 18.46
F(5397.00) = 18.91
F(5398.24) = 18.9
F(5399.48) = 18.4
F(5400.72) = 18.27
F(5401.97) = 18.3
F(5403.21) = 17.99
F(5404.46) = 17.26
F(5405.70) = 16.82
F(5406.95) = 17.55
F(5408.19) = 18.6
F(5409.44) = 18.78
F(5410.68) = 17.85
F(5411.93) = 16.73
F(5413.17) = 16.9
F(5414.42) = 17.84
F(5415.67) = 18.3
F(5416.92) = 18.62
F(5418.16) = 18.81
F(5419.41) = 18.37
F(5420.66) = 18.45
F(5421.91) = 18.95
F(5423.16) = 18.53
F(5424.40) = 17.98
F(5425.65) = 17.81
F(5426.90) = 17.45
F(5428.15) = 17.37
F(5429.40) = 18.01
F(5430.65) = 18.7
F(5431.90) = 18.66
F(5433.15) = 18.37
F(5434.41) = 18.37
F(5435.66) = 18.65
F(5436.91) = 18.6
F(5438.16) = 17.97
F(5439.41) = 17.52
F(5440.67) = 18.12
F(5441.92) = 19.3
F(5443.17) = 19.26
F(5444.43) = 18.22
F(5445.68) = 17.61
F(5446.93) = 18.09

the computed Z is 1.02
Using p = 18.3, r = 18.7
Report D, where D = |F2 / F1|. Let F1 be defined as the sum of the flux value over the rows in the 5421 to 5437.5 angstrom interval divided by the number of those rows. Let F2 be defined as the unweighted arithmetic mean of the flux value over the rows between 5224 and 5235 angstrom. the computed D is 0.95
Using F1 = 18.3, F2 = 17.4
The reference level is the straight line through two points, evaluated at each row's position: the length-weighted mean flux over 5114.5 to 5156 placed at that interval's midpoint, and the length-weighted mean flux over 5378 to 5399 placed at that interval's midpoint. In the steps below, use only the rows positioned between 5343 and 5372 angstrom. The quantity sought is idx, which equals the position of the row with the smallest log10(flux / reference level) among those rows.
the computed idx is 5352.44 angstrom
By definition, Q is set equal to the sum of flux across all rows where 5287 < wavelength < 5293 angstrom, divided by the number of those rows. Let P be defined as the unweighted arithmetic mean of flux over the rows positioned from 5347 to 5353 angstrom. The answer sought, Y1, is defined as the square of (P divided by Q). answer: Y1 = 0.97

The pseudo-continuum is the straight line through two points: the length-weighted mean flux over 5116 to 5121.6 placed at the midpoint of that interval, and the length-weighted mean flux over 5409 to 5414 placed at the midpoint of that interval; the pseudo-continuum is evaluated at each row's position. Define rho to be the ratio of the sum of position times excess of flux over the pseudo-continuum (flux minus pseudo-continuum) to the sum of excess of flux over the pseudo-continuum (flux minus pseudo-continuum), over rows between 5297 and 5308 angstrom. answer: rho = 5302.5 angstrom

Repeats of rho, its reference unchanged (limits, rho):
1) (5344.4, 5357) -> 5350.6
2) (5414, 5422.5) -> 5418.8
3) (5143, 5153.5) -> 5147.8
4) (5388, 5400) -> 5395.9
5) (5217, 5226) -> 5221.1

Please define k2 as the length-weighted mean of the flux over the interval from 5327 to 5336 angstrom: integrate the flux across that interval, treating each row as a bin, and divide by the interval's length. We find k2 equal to 18.5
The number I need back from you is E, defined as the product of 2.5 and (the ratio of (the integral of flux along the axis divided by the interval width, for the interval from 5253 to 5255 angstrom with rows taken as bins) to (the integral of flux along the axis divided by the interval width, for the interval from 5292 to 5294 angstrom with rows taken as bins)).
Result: 2.50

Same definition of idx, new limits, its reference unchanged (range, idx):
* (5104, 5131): 5129.23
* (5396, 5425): 5411.93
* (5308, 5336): 5315.60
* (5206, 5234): 5213.77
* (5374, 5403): 5379.63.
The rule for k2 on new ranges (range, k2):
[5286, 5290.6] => 17.4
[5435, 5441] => 18.2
